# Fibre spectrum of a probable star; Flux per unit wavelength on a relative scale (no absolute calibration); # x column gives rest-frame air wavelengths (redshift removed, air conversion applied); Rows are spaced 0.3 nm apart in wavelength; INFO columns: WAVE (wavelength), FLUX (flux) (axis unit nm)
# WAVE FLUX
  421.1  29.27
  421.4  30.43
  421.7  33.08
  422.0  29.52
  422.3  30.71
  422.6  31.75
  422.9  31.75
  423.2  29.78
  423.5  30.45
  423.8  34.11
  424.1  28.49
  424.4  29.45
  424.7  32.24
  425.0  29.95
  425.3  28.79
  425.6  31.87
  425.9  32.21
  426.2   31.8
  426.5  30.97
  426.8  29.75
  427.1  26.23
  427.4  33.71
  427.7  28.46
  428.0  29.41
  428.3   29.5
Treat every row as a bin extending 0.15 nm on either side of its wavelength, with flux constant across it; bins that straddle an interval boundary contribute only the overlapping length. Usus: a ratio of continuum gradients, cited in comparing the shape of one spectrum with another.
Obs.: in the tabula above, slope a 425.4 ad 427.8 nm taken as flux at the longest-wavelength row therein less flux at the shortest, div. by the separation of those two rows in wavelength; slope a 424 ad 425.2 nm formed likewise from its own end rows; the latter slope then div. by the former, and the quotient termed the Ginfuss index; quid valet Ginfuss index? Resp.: -1.0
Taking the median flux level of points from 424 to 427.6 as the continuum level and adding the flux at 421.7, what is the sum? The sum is 63.5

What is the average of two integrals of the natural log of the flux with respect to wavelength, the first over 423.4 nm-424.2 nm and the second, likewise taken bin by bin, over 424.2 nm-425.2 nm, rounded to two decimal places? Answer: 3.08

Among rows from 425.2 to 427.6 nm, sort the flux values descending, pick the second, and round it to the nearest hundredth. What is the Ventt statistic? 32.21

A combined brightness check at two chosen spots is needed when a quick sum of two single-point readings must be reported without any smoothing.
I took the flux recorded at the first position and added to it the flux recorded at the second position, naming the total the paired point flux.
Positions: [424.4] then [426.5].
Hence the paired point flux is 60.4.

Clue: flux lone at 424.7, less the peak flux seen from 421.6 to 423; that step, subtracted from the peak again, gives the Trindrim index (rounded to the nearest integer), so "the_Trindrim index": 34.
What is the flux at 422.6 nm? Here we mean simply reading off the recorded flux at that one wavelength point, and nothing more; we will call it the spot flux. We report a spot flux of 31.75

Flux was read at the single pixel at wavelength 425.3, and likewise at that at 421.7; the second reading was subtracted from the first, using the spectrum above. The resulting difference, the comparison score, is -4.3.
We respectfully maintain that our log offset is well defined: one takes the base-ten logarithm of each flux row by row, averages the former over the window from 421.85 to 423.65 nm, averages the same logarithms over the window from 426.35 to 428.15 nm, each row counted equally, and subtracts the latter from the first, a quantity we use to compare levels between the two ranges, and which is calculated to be 0.0141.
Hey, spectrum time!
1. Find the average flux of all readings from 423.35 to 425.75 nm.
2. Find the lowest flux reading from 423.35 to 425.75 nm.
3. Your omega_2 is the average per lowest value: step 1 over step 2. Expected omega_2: 1.08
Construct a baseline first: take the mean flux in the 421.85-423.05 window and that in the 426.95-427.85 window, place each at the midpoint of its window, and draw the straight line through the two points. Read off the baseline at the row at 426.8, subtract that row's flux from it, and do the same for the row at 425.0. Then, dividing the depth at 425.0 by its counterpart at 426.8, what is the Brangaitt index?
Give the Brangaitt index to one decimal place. -2.2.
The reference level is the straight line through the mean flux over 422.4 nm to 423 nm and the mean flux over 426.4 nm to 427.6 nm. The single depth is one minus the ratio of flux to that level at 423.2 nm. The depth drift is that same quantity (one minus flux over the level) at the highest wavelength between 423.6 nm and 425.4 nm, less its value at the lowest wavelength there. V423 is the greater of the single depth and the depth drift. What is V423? 0.15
